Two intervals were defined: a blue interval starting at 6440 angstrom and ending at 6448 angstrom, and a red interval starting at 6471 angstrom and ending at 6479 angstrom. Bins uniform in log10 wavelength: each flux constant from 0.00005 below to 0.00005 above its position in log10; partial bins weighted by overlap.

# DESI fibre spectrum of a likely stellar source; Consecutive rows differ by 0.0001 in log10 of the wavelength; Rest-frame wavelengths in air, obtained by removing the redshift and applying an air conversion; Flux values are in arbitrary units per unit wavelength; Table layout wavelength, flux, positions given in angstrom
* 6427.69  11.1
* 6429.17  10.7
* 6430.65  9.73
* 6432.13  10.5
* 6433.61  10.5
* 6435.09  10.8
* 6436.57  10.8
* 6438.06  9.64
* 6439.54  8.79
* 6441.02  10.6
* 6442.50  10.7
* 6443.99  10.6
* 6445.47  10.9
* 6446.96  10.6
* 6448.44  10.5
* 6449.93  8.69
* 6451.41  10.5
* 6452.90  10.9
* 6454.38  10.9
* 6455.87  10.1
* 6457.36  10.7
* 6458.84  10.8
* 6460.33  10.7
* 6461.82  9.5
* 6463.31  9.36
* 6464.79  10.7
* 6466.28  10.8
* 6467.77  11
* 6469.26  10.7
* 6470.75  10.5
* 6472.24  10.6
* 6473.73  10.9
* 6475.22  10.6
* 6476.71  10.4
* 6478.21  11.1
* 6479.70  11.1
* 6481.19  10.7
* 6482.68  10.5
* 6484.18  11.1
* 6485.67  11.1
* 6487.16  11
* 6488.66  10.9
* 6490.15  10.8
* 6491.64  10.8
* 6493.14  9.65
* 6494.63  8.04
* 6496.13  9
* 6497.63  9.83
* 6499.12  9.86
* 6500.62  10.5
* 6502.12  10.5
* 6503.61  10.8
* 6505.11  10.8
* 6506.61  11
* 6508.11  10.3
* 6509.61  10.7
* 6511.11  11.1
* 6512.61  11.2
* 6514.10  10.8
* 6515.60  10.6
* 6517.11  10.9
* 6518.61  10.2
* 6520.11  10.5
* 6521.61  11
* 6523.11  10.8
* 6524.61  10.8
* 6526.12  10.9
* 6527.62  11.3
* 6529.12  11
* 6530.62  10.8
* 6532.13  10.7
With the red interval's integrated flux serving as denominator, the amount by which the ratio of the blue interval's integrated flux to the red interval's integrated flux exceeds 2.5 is -1.509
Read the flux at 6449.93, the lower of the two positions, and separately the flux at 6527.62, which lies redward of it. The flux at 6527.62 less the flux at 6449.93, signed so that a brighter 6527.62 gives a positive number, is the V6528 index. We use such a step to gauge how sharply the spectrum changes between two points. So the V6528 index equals 2.6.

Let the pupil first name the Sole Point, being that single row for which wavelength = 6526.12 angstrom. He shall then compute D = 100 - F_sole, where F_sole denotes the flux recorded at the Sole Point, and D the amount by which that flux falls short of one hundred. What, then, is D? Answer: 89.1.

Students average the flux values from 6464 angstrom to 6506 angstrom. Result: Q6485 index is 10.5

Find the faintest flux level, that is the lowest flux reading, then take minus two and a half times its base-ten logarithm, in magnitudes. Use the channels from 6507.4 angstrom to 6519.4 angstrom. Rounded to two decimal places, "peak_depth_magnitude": -2.52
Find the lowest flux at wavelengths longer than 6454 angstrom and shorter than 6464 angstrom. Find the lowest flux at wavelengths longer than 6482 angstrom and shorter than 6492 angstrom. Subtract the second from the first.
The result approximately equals -1.1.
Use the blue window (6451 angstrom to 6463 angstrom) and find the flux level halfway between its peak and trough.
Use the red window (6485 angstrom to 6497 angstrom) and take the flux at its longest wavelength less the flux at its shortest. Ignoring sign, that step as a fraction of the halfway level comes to 0.206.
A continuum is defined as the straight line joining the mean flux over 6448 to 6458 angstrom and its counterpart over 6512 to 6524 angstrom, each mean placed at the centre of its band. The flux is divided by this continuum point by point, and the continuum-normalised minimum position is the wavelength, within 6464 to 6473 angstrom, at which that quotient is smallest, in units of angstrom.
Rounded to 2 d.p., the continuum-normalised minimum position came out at 6470.75 angstrom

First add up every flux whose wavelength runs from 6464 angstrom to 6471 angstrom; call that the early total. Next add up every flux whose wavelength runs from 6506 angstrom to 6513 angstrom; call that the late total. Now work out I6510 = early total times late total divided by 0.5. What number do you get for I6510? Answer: 5832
